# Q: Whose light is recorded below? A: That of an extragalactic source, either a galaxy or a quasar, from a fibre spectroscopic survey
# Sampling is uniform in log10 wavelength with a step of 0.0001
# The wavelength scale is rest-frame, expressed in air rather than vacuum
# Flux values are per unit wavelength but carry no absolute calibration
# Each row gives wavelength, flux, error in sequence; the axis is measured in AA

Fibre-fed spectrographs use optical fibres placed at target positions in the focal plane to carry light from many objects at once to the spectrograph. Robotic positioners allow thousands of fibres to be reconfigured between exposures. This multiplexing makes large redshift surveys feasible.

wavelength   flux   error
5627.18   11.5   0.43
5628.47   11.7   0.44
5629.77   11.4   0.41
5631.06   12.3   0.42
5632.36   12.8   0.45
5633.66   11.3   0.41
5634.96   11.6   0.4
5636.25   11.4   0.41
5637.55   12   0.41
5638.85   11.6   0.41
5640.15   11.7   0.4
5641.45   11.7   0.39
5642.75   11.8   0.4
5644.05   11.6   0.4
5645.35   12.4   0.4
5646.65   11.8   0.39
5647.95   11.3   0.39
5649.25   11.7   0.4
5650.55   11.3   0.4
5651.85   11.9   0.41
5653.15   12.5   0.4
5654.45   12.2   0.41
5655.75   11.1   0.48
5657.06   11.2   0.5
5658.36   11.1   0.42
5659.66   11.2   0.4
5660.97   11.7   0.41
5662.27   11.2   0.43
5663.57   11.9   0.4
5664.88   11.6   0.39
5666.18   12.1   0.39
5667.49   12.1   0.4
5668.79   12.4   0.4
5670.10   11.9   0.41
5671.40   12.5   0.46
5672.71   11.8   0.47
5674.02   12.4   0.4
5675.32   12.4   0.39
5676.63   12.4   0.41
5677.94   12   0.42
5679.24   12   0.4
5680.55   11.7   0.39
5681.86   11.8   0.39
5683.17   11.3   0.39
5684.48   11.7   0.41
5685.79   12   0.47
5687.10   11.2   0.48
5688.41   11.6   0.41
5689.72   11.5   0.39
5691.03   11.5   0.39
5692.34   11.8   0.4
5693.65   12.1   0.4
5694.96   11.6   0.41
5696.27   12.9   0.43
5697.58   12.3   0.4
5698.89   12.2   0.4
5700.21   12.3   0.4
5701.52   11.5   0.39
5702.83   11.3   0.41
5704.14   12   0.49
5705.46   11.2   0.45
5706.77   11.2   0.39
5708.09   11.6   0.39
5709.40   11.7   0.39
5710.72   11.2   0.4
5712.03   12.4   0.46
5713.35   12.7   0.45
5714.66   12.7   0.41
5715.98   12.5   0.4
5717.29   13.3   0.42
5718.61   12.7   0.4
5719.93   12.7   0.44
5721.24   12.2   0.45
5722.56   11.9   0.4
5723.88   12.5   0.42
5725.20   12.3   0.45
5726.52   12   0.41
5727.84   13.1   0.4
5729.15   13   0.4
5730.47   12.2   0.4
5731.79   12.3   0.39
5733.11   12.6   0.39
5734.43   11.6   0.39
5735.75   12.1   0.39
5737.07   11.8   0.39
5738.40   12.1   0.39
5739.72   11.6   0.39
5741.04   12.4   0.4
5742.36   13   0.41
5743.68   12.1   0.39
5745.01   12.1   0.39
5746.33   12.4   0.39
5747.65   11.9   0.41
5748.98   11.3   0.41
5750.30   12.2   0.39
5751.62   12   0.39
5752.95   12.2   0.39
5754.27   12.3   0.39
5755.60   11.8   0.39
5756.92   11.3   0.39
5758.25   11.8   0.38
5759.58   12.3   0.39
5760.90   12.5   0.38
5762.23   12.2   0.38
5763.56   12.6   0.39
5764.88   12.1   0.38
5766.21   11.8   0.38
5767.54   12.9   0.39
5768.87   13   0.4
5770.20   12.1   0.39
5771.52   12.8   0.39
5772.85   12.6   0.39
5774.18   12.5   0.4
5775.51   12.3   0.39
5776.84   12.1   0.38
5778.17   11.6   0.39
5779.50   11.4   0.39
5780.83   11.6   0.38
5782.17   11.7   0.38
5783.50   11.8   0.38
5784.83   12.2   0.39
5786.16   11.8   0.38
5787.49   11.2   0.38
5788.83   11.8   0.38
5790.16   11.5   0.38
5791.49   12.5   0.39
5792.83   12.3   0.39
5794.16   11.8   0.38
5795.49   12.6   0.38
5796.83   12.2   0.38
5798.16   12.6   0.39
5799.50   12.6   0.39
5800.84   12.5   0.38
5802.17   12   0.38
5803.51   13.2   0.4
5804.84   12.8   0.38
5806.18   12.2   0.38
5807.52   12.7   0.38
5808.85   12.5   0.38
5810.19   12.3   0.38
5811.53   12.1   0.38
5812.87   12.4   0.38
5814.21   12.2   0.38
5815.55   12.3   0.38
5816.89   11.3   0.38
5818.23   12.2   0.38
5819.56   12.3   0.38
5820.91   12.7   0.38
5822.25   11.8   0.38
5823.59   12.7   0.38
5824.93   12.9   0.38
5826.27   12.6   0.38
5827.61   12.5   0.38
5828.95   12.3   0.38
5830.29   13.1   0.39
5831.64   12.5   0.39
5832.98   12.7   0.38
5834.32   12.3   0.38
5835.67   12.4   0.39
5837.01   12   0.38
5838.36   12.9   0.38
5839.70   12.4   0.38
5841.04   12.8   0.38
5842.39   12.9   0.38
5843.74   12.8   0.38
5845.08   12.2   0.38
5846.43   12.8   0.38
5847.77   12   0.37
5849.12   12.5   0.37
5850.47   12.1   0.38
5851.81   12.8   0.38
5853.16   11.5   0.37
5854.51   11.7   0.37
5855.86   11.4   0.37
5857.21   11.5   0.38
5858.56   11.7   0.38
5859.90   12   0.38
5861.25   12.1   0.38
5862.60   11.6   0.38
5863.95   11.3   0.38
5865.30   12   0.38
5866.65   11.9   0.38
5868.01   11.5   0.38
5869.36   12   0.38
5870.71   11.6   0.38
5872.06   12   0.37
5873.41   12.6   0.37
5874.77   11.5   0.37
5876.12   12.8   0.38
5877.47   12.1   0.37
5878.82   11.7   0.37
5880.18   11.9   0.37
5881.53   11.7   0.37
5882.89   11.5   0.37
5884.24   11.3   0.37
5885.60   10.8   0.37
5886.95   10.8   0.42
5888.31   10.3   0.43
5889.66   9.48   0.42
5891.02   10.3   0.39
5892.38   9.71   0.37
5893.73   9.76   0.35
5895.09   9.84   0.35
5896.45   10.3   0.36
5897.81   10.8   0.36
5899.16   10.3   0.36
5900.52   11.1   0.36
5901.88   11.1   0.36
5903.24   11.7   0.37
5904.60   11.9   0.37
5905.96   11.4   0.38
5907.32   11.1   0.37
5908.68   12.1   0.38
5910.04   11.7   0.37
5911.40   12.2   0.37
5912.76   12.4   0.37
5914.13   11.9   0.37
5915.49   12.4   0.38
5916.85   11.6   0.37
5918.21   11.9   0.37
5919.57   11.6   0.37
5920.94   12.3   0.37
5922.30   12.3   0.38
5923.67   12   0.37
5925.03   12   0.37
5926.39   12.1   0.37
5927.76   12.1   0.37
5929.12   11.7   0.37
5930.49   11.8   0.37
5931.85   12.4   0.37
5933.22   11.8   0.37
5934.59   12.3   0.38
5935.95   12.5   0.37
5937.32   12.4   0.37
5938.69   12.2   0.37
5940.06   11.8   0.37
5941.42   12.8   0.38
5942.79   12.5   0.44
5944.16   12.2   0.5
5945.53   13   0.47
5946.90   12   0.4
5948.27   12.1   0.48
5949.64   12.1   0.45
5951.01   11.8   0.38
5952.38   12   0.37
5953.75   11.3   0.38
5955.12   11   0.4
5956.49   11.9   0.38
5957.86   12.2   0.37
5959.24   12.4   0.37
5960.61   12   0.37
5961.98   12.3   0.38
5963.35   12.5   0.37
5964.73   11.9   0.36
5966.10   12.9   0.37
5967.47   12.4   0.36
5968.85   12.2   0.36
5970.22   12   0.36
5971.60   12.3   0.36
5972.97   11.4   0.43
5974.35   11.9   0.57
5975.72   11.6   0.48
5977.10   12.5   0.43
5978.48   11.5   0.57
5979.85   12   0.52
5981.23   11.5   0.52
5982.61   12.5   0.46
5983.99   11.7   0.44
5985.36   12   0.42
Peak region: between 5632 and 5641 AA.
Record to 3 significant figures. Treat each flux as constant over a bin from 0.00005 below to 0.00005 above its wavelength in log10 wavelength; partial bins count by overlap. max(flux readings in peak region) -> 12.8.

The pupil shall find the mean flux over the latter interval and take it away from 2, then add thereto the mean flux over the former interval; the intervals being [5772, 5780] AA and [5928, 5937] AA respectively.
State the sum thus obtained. 2.0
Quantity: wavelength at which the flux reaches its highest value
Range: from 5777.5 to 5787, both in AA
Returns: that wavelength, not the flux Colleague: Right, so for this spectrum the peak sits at 5784.83 AA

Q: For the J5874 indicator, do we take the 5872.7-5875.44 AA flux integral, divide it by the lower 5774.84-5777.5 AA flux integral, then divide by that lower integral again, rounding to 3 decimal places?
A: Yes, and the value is 0.031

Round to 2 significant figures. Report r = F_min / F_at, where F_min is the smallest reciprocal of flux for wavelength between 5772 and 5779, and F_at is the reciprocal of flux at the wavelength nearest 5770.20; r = 0.96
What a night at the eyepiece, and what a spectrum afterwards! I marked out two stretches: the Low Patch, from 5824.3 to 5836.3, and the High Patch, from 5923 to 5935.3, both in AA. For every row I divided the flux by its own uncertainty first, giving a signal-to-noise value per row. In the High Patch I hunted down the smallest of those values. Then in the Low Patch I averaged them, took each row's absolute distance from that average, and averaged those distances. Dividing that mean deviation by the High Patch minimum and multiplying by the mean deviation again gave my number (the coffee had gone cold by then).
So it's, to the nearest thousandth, 0.012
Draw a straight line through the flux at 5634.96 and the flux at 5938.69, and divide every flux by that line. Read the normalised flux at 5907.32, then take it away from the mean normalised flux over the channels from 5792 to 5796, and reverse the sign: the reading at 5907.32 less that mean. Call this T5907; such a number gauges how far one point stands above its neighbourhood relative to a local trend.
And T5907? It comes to -0.112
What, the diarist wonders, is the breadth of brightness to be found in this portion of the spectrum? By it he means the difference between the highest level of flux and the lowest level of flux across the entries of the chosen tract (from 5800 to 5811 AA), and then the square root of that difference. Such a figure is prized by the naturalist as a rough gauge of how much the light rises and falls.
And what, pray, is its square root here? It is 1.10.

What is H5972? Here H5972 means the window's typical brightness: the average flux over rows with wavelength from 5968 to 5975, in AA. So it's 12.0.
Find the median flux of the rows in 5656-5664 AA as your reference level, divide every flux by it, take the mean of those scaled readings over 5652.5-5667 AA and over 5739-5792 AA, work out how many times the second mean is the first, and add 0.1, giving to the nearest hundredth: 1.14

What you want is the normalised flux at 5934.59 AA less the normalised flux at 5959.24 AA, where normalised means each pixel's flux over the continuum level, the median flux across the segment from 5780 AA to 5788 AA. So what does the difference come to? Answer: -0.01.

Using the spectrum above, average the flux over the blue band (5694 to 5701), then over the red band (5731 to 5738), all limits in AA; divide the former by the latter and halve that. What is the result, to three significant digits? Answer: 0.507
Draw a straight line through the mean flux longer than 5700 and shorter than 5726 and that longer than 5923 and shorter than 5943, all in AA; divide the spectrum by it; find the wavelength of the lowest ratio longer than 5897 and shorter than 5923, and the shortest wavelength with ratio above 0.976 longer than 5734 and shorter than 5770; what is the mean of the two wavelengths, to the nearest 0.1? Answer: 5817.5 AA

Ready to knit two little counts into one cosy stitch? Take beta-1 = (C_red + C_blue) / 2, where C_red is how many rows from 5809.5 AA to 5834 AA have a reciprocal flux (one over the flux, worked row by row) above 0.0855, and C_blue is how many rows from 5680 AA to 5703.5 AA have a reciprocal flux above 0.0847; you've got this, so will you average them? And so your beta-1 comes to 6.5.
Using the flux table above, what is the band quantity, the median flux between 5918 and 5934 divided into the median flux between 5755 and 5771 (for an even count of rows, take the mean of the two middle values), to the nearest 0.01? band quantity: 1.01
